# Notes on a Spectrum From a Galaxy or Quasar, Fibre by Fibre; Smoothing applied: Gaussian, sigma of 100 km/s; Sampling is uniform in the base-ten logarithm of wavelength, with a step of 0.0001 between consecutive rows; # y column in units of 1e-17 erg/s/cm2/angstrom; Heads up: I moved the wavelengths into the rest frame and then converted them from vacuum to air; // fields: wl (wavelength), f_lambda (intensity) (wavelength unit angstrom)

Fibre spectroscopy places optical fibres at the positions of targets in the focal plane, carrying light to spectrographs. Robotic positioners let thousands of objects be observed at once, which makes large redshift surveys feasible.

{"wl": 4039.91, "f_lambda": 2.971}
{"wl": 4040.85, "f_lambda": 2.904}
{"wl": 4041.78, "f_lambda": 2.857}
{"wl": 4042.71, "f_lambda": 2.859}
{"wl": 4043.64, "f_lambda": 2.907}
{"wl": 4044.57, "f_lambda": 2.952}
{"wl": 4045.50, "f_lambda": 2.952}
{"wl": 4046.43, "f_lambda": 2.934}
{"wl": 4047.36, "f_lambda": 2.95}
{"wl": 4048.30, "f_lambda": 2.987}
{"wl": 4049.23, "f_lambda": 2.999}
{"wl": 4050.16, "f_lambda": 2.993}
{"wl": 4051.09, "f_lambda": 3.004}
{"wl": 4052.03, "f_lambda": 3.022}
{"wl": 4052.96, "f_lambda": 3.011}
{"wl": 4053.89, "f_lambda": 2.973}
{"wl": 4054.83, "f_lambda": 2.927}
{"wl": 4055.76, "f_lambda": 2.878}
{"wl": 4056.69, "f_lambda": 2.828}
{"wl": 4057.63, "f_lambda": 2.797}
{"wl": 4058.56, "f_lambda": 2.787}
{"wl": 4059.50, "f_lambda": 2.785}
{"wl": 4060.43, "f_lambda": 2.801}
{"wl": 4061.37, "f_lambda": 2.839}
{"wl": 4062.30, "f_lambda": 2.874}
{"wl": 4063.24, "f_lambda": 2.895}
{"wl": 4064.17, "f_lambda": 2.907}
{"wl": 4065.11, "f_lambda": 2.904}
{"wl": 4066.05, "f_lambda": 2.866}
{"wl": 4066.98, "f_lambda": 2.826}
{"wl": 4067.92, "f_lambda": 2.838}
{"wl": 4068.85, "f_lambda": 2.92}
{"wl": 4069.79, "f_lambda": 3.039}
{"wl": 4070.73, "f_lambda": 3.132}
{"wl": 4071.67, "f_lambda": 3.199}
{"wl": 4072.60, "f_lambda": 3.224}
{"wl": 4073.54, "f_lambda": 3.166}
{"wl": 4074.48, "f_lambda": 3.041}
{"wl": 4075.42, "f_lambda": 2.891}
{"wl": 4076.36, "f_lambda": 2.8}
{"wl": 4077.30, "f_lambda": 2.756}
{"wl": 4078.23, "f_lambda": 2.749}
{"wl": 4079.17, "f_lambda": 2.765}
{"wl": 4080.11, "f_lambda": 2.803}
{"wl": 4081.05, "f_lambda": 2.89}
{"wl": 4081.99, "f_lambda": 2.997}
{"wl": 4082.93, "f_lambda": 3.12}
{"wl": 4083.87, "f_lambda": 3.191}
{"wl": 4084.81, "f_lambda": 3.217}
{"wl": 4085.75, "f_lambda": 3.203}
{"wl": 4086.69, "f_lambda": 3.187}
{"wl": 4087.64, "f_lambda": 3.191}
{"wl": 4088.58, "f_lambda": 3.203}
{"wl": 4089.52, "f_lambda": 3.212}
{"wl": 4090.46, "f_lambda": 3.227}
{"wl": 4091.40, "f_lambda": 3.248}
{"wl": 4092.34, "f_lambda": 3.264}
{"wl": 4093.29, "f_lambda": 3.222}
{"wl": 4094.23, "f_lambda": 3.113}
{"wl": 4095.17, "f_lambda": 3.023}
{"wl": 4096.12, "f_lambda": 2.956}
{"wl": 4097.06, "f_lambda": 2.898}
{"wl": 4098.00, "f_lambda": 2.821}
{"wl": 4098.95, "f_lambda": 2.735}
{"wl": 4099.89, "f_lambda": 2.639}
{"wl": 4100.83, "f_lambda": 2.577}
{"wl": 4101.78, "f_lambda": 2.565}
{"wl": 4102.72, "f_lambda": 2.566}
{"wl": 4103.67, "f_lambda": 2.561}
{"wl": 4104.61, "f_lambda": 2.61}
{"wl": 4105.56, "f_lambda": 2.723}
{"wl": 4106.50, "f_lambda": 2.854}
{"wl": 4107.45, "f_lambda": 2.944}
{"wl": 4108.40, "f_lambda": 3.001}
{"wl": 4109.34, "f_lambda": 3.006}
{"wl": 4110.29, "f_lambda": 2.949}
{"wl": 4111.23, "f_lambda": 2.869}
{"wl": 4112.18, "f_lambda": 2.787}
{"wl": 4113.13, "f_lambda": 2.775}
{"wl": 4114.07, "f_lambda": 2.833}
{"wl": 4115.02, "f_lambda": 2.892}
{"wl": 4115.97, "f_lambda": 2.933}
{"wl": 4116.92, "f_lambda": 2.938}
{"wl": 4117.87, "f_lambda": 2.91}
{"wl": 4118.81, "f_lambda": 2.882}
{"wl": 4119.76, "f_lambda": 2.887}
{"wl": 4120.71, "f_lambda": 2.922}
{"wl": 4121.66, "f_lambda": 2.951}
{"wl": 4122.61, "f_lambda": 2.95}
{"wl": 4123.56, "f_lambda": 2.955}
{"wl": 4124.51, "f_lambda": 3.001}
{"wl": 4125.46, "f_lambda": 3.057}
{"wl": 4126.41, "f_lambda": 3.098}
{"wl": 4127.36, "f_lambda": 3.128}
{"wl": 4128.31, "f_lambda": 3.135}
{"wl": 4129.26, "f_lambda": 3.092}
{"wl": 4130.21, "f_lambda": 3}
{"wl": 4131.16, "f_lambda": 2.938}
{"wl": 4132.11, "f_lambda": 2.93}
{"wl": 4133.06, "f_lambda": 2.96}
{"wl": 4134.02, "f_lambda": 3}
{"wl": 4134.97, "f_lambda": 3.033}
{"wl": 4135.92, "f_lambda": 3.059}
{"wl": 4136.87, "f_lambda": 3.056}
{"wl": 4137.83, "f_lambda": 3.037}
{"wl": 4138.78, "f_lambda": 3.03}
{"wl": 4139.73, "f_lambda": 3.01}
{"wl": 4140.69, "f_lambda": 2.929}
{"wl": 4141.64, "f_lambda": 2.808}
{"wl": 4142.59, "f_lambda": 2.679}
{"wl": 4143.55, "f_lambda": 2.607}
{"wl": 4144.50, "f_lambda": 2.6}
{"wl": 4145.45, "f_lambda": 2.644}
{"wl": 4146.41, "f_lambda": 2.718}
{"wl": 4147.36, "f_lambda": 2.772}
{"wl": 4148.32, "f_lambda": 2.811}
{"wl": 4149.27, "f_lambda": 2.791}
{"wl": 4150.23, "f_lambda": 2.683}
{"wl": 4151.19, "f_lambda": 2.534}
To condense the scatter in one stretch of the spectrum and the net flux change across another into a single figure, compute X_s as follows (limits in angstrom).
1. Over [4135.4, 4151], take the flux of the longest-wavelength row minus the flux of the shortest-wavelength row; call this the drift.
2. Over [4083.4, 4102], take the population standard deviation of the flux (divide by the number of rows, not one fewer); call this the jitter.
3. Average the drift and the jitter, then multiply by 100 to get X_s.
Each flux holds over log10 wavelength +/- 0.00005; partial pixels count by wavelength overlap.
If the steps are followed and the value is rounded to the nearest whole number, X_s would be -7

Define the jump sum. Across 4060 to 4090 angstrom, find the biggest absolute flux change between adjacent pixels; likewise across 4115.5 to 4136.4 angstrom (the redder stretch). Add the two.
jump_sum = 0.24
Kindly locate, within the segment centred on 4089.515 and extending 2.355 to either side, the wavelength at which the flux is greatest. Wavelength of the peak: 4091.40 angstrom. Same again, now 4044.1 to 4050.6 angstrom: 4049.23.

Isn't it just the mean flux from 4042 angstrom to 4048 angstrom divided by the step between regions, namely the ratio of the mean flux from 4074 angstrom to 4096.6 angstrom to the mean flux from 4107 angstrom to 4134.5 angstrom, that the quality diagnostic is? 2.83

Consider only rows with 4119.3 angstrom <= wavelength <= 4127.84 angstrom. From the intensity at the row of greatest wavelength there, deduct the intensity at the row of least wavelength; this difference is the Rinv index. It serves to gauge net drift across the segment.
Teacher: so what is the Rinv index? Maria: 0.24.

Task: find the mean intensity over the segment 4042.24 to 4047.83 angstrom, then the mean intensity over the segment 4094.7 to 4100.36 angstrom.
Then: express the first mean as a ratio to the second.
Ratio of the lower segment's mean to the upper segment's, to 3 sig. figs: 1.03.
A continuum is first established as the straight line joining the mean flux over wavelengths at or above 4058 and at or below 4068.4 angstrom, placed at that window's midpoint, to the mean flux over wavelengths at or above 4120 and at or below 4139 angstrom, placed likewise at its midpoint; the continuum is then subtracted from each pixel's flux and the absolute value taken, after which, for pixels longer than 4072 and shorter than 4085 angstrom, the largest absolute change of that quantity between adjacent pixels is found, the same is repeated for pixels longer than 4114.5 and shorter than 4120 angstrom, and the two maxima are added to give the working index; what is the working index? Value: 0.19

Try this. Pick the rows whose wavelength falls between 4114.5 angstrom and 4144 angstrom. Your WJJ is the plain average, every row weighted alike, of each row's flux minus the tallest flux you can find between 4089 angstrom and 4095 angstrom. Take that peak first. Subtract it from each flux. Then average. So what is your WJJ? -0.302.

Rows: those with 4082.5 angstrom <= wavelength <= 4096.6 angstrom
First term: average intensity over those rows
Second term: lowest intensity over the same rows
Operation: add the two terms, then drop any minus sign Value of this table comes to 6.13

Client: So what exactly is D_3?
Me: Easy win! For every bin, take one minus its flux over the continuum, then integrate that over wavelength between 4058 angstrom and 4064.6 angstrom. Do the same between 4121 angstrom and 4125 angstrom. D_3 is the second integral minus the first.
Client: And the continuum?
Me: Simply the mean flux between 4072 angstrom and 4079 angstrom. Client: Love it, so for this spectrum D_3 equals -0.26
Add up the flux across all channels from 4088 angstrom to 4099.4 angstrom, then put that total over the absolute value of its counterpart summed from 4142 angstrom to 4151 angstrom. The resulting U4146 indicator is 1.5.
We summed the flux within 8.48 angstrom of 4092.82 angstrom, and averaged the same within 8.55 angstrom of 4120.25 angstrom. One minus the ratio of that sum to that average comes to -17.6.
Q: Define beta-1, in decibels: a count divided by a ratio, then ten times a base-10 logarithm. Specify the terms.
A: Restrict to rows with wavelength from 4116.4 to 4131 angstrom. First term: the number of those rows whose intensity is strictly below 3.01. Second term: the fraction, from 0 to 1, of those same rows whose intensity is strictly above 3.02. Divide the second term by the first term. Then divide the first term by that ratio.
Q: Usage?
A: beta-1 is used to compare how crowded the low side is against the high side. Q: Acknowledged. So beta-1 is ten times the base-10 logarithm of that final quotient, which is 25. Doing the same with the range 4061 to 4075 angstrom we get 23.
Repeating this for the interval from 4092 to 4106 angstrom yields 27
